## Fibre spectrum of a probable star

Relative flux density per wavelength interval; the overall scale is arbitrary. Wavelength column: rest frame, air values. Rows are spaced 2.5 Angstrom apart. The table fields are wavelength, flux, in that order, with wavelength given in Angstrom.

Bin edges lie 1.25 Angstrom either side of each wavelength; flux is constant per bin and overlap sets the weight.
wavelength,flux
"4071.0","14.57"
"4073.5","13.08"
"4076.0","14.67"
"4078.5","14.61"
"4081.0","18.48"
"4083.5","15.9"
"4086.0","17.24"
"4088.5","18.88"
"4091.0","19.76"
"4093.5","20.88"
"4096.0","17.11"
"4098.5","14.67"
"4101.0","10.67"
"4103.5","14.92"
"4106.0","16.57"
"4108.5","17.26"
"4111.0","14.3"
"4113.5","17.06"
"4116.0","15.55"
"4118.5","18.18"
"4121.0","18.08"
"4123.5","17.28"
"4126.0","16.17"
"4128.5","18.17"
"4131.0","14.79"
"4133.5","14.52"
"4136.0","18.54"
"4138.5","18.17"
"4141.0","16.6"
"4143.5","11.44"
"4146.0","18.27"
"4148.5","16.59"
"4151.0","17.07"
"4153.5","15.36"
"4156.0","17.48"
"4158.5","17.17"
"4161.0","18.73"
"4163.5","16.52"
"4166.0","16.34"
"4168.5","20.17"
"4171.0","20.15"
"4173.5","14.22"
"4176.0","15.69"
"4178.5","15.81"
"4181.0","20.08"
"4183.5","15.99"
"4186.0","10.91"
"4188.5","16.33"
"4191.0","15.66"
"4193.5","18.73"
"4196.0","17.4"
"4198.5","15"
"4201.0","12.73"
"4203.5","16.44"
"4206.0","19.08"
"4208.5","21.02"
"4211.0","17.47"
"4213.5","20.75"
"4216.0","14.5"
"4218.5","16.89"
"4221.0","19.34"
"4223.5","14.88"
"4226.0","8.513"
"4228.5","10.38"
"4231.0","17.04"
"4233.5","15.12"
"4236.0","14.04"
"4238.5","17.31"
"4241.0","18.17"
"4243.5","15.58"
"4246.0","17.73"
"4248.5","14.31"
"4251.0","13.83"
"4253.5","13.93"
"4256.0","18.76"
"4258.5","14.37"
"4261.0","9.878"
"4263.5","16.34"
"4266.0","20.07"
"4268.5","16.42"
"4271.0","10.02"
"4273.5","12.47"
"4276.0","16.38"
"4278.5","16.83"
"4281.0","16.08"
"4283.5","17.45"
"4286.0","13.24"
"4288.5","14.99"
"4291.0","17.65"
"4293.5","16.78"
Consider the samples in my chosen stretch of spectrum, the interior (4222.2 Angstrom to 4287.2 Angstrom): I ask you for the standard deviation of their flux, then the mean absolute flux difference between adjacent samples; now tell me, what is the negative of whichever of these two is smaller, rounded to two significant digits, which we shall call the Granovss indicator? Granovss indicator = -2.9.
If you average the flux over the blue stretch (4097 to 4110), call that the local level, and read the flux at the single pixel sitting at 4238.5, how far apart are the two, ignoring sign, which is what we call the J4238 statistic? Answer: 2.5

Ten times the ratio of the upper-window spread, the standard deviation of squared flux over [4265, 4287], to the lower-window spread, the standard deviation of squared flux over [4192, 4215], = 10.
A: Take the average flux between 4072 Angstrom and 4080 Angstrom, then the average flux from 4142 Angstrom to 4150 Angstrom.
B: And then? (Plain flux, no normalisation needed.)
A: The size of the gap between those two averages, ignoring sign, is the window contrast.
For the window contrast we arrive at 1.3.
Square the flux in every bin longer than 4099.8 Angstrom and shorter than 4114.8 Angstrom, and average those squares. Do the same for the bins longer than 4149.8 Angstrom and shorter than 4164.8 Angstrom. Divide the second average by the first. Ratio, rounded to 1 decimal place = 1.2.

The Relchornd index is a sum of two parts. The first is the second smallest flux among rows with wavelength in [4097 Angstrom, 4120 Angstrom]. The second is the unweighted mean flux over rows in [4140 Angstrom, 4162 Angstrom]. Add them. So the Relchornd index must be 30.8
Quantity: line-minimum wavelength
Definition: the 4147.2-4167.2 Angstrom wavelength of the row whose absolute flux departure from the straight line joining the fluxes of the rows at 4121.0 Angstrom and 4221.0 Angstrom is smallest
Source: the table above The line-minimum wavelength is 4161.0 Angstrom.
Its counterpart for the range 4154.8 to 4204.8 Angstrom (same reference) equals 4161.0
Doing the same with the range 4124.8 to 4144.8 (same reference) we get 4128.5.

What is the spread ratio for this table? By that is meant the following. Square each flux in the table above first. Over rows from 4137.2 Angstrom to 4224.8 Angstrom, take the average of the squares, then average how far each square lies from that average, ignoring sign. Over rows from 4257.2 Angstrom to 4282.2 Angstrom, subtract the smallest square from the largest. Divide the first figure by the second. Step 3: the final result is 0.20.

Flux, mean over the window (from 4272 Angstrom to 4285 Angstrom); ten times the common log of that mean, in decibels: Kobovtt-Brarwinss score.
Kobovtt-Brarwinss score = 12.0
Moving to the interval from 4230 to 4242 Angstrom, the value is 12.1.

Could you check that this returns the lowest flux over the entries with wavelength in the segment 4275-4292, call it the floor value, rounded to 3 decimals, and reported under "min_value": 13.240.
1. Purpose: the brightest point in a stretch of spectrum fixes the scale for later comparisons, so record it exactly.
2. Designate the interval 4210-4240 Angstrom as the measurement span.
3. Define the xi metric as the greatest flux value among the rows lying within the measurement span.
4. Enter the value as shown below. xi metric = 20.75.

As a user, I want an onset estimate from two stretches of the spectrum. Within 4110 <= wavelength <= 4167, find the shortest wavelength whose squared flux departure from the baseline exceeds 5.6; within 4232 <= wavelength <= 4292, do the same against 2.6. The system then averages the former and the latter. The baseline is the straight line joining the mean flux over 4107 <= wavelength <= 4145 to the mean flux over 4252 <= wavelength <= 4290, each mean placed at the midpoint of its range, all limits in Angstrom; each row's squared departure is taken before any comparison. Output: 4191.0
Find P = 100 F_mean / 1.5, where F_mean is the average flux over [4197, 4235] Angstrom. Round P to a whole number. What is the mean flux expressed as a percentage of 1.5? 1063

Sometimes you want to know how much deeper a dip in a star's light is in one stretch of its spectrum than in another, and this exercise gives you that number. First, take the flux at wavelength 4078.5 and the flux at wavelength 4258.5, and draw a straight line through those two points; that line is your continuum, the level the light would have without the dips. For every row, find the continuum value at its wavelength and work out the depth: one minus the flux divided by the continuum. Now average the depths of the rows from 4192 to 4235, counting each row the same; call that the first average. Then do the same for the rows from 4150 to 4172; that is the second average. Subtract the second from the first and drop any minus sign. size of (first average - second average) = 0.10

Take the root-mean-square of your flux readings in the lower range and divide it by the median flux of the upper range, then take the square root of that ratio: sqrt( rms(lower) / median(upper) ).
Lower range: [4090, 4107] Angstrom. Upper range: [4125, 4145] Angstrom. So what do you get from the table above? 1.01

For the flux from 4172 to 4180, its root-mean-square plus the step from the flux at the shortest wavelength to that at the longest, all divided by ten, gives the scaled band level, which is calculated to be 1.7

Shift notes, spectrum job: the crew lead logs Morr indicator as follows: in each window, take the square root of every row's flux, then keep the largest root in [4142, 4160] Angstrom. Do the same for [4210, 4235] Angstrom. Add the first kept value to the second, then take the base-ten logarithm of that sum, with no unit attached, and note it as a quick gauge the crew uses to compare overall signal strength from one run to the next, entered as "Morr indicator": 0.946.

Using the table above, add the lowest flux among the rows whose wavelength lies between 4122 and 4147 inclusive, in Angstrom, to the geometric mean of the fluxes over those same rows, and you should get 27.7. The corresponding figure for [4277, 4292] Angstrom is 29.2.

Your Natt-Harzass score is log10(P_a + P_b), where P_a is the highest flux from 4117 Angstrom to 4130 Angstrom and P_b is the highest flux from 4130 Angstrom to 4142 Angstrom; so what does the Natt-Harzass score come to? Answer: 1.56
